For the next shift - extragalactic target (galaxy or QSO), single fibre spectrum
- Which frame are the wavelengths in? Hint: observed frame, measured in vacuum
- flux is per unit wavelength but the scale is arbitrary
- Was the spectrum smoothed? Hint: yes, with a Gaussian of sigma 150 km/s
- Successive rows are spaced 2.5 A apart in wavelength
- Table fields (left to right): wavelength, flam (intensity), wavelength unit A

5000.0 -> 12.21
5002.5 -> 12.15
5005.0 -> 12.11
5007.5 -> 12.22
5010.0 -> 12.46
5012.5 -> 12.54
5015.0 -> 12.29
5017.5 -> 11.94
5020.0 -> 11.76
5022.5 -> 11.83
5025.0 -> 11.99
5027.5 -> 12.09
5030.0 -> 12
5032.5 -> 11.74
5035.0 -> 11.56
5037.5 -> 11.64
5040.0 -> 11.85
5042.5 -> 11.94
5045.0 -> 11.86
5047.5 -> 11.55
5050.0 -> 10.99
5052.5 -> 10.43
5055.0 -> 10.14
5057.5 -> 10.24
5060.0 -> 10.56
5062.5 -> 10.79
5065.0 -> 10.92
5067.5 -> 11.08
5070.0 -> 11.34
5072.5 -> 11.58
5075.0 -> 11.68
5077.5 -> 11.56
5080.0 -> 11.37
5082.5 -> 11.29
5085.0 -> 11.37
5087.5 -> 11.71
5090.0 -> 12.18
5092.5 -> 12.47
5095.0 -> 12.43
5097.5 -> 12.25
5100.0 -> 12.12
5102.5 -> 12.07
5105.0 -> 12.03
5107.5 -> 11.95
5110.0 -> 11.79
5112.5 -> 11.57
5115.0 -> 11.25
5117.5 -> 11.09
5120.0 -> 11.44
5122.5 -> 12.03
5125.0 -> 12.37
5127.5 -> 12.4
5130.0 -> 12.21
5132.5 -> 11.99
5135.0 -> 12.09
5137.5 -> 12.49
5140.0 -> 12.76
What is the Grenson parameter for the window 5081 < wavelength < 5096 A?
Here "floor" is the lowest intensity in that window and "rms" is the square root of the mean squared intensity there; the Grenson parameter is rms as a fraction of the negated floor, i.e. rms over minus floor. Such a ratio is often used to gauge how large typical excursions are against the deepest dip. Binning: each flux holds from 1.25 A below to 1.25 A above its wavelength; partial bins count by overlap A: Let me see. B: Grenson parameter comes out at -1.06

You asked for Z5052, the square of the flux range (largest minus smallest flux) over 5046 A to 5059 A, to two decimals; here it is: 1.99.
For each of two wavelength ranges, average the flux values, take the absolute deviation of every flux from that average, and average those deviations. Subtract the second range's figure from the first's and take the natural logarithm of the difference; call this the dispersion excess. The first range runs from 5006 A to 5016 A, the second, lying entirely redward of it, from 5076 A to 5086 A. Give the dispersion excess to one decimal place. -3.2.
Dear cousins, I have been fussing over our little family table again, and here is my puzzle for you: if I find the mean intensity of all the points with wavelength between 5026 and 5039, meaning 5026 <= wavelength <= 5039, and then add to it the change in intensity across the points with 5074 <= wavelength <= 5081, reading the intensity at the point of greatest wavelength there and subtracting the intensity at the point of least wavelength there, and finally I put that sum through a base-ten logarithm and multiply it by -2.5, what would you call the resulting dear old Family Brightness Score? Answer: -2.65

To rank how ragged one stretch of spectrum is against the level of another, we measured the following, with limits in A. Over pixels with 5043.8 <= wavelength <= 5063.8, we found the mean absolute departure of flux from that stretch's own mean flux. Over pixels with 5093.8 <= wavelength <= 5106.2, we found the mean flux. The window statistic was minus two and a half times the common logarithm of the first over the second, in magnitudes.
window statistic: 3.50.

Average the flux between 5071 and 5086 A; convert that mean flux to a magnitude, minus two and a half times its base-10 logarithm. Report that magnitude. -2.65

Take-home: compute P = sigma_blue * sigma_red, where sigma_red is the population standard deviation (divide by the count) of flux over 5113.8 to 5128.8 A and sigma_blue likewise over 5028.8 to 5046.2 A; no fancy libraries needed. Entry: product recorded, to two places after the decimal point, 0.08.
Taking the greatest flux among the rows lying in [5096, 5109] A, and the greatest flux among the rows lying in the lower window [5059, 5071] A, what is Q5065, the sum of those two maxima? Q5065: 23.6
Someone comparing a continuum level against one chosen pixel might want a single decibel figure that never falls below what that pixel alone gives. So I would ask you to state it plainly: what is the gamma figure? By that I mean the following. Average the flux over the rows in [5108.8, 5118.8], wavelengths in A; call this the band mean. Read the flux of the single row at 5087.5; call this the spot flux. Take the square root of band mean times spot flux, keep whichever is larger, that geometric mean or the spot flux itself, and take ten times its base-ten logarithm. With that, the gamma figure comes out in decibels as 10.7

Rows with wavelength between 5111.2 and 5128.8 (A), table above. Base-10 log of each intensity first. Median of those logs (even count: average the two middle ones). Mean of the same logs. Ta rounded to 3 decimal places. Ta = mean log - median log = 0.006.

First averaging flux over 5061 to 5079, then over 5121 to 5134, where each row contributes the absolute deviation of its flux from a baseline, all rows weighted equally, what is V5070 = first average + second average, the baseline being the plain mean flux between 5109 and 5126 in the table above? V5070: 0.93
